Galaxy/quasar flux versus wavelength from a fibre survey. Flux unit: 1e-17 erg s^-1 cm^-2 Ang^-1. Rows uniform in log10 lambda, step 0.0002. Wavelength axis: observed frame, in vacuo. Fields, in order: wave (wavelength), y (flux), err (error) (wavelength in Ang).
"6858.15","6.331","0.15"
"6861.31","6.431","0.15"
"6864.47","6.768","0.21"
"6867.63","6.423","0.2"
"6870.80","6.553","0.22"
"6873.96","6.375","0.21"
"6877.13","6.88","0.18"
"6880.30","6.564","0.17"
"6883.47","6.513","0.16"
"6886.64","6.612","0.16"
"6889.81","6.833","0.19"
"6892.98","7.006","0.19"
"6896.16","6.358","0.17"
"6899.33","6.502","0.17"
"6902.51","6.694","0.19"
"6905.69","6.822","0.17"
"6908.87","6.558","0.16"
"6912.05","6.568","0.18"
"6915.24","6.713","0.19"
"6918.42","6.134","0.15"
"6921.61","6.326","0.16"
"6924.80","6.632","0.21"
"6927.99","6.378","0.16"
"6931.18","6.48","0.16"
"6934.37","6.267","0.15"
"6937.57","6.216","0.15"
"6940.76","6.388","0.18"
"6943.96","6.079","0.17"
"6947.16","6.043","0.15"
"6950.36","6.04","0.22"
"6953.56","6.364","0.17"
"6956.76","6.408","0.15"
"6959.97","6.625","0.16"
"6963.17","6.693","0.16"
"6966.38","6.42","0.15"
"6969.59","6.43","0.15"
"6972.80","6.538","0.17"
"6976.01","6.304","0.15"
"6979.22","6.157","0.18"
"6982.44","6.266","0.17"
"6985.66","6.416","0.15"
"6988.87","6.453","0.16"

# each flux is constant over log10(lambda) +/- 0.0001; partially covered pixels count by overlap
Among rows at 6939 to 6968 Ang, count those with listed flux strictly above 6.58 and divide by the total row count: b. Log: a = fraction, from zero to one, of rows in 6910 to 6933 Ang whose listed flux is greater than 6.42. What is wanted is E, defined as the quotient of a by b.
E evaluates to 3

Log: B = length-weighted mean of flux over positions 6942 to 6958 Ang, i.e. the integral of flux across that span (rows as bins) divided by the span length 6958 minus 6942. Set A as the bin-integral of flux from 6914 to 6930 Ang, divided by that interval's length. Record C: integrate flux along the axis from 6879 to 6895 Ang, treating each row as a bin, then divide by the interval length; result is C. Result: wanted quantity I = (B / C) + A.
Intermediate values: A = 6.43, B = 6.19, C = 6.699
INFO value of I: 7.36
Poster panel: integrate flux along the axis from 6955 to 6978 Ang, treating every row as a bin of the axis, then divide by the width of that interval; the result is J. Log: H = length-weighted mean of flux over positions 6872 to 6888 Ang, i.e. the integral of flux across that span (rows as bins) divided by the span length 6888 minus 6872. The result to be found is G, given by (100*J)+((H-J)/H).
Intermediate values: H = 6.59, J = 6.48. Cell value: 648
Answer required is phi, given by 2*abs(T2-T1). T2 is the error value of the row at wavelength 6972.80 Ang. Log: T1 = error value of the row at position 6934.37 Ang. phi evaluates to 0.040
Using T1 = 0.150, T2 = 0.17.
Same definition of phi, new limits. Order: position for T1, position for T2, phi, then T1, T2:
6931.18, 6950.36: 0.120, 0.160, 0.22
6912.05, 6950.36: 0.080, 0.180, 0.22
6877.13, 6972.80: 0.020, 0.180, 0.17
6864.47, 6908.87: 0.100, 0.210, 0.16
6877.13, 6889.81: 0.020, 0.180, 0.19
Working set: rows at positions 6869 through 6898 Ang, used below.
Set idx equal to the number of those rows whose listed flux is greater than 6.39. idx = 7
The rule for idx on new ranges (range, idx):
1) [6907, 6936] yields 5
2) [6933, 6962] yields 2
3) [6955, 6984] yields 6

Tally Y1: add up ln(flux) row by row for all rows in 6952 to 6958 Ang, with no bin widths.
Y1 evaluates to 3.71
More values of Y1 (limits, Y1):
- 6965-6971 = 3.72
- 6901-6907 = 3.82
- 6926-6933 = 3.72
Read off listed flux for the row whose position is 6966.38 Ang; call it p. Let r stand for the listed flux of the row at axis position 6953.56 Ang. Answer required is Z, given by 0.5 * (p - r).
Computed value 0.03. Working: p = 6.42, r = 6.364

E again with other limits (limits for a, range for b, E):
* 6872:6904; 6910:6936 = 3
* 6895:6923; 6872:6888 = 2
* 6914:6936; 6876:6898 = 1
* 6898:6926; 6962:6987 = 6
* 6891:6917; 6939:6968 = 4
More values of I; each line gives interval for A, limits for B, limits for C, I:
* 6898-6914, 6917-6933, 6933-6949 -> 7.66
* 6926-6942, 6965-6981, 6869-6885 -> 7.32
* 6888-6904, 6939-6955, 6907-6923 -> 7.64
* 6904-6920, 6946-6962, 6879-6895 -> 7.50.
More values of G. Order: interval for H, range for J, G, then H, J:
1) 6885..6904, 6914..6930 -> 643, 6.67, 6.43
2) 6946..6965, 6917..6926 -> 635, 6.37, 6.35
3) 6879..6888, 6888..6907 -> 670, 6.56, 6.70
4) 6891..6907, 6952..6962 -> 648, 6.68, 6.48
